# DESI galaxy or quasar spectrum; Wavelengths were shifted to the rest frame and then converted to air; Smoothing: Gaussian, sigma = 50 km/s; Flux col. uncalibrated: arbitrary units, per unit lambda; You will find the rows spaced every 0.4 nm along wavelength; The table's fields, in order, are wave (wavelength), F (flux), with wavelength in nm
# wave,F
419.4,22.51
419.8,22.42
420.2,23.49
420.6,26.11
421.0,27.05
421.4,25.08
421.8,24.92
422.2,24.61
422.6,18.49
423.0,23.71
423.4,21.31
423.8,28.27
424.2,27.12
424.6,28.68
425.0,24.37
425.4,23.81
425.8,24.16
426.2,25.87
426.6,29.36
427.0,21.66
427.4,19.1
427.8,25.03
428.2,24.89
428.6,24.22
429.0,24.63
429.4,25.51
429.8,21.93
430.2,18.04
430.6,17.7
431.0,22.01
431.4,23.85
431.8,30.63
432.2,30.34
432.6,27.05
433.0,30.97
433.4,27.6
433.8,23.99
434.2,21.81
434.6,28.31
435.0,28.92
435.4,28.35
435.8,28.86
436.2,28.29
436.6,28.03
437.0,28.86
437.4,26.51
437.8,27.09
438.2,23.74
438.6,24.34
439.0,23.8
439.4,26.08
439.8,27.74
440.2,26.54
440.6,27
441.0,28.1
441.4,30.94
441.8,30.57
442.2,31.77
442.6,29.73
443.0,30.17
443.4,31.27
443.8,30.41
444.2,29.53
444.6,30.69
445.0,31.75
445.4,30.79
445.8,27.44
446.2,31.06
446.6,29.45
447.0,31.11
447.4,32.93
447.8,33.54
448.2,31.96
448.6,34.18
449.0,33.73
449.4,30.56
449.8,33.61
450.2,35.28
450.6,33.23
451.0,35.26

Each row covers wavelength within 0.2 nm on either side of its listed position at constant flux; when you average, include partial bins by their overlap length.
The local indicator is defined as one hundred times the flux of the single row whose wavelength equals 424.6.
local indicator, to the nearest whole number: 2868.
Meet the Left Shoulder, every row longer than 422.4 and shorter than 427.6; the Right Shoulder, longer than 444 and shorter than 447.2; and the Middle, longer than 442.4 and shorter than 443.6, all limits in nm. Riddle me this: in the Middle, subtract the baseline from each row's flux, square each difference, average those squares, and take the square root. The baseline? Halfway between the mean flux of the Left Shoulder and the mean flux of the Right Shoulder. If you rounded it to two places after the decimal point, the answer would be 3.19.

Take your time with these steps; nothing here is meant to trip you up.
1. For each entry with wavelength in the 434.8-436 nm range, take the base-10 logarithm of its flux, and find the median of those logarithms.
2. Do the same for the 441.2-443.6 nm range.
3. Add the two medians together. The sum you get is 2.95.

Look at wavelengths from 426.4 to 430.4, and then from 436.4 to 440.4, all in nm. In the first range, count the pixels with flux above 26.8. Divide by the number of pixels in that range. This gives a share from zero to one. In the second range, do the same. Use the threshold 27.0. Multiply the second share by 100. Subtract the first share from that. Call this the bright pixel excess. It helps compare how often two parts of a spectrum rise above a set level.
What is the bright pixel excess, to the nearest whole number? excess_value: 40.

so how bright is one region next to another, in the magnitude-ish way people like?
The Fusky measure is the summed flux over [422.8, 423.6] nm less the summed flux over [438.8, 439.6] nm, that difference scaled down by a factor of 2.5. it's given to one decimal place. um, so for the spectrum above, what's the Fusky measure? -1.9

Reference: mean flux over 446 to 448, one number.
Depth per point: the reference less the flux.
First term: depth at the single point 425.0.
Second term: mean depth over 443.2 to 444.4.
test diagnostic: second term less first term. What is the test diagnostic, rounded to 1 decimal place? -6.0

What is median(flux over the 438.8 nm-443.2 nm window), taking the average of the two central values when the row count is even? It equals 28.1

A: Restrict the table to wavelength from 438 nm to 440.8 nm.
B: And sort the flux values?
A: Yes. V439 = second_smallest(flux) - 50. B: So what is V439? -26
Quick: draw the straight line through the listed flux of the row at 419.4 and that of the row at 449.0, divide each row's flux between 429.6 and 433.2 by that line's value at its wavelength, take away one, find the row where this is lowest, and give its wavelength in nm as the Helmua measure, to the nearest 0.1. 430.6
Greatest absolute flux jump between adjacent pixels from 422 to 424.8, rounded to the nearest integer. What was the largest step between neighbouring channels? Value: 7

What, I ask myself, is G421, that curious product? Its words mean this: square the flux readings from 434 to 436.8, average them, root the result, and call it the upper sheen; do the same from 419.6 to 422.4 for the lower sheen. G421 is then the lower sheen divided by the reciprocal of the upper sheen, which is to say 686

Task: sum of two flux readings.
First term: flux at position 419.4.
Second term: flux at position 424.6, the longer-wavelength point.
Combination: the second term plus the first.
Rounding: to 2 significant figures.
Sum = 51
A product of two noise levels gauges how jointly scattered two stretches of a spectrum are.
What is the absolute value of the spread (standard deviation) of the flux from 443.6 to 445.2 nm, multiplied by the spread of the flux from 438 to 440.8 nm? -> 1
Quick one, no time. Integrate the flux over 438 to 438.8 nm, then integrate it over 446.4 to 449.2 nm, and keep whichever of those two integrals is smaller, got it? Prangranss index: 19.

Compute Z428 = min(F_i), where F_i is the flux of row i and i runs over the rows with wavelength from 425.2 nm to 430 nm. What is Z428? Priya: 19.1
